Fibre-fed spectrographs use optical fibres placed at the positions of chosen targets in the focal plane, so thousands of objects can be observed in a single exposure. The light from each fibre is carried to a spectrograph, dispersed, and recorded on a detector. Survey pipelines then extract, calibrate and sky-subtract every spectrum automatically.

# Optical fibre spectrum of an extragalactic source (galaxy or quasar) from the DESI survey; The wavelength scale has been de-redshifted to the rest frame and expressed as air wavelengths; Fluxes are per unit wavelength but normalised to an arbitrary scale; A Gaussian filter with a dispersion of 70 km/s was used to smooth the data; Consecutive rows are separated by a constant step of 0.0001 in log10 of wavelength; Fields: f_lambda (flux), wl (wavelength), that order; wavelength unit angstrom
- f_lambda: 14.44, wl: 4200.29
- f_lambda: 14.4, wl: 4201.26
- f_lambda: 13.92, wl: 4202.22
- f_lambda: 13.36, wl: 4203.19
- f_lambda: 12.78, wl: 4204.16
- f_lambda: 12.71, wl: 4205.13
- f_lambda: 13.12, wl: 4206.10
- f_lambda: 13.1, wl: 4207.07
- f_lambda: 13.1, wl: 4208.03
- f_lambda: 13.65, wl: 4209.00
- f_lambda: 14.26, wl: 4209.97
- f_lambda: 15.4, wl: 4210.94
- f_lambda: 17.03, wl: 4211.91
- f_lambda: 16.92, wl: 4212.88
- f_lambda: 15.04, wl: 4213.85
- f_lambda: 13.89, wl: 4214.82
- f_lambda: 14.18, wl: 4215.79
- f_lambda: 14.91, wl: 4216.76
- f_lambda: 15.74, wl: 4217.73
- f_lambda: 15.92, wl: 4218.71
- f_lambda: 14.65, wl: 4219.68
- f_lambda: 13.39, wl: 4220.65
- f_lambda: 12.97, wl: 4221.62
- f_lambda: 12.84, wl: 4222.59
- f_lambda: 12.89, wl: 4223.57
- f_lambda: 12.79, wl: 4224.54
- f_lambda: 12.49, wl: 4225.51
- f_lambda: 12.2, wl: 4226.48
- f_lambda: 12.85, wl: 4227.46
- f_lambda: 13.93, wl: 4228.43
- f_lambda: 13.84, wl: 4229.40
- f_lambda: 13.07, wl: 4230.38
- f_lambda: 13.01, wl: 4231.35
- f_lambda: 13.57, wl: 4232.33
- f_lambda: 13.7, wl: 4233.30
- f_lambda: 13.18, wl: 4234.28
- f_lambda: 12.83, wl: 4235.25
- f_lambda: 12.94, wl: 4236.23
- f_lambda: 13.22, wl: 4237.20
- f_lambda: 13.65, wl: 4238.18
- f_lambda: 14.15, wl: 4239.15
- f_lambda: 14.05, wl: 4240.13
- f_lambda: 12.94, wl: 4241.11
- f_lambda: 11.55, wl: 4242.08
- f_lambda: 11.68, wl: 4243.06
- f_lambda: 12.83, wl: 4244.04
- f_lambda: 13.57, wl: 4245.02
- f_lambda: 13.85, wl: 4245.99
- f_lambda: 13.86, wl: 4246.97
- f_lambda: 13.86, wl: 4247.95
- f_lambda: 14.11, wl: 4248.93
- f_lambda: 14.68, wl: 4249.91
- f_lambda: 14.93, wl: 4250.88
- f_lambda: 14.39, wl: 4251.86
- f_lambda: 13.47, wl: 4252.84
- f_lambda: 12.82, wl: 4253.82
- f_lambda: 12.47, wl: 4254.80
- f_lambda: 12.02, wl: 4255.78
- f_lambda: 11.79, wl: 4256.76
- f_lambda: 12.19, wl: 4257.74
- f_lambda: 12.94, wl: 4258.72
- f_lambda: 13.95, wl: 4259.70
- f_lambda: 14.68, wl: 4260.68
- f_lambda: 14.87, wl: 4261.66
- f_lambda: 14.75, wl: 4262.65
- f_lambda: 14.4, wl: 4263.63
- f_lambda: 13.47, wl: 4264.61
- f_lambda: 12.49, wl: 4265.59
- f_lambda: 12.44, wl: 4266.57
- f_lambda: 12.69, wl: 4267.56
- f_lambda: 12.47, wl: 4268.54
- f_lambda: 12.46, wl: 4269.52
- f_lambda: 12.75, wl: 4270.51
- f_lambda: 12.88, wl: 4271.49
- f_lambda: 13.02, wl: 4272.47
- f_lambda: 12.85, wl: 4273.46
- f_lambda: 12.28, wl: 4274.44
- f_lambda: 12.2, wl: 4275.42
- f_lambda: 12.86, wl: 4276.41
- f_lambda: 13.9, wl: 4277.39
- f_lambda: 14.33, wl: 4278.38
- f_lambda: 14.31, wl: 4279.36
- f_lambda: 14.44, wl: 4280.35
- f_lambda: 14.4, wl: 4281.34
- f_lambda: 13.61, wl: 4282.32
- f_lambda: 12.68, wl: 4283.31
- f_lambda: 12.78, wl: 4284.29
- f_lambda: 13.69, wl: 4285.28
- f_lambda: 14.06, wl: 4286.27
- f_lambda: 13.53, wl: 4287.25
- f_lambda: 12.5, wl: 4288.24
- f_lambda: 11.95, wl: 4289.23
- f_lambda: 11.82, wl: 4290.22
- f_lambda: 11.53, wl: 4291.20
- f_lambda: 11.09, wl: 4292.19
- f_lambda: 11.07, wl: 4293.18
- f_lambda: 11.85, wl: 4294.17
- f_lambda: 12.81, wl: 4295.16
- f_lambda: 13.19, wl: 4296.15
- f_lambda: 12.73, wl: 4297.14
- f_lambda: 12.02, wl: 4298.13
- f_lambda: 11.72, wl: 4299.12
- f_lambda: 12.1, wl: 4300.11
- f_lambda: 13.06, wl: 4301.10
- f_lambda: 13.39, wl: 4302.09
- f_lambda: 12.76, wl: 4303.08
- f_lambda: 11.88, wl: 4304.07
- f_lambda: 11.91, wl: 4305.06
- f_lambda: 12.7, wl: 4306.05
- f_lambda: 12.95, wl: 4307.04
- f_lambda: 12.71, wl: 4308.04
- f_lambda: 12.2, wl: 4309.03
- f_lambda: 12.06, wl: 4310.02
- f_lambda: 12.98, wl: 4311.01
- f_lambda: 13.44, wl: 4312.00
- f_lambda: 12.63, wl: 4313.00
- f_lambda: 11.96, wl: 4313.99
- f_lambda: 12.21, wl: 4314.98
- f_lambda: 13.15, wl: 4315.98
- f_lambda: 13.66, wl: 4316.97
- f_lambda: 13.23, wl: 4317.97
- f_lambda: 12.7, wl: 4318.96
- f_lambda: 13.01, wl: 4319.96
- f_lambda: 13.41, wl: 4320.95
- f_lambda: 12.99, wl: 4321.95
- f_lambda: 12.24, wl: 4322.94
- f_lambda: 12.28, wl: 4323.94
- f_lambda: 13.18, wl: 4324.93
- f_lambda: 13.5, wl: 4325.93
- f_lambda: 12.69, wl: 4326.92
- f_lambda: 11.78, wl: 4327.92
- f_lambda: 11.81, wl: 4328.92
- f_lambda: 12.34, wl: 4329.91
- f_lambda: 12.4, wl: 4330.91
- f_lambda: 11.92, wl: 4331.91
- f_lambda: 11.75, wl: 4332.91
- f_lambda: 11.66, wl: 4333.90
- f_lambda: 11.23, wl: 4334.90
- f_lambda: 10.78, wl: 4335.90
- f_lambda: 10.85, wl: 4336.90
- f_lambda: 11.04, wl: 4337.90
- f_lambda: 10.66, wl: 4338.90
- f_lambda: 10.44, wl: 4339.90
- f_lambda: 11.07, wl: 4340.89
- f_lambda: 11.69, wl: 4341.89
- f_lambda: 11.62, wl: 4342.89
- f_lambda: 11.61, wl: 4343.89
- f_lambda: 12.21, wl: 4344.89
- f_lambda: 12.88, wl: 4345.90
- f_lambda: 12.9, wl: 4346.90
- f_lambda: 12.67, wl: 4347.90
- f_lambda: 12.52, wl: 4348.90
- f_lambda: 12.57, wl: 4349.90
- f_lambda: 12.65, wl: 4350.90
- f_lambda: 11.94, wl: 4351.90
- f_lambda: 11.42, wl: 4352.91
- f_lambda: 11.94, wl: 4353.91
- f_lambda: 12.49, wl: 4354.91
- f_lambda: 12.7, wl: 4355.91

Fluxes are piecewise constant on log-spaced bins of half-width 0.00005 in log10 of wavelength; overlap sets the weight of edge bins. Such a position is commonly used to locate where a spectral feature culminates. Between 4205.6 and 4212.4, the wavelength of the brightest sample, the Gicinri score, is 4211.91 angstrom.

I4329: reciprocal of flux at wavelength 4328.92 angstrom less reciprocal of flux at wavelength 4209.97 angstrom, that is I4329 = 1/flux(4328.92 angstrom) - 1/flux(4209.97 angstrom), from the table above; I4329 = 0.015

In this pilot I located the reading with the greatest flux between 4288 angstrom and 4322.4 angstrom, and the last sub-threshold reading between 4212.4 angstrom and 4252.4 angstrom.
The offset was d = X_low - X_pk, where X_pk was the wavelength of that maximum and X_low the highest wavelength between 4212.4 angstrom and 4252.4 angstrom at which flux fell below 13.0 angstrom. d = -72.9 angstrom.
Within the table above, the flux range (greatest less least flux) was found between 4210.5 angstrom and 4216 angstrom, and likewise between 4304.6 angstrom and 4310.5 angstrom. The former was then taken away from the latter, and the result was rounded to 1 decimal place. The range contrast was -2.1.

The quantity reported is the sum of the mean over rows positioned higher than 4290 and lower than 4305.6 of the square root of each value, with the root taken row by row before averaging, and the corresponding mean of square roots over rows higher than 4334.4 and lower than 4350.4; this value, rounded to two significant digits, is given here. 6.9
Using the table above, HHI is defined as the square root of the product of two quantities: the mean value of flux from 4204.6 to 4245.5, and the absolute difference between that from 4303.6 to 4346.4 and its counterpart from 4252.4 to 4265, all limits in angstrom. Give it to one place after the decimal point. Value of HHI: 4.0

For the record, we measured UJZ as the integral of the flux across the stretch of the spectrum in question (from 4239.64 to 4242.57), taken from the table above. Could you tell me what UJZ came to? 37.6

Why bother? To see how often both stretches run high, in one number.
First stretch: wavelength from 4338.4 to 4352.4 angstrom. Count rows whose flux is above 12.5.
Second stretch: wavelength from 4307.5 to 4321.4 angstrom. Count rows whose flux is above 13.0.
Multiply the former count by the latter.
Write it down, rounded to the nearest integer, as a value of 36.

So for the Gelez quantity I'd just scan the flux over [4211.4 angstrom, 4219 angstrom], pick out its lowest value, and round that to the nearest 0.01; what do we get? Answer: 13.89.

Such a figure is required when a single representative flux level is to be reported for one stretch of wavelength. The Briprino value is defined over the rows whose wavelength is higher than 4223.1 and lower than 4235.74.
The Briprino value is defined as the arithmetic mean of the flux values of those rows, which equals 13.1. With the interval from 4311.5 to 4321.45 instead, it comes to 12.9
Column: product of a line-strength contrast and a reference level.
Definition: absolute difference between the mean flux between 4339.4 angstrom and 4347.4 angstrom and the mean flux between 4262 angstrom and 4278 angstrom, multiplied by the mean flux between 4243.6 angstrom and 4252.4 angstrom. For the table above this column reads 17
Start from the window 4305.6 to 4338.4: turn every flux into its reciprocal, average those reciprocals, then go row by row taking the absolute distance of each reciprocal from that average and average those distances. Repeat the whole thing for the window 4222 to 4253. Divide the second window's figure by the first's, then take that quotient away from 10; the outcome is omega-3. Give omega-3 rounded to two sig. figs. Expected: 9.1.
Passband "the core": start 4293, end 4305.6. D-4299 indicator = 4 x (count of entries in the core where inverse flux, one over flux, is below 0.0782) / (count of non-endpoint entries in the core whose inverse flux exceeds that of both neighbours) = 8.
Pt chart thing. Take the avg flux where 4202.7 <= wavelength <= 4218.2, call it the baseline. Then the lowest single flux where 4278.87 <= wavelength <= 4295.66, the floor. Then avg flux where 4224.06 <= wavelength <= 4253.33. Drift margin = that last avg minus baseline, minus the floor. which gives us -12.0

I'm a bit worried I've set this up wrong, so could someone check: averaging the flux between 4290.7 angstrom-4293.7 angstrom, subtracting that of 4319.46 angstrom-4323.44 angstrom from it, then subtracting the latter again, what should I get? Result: -14.6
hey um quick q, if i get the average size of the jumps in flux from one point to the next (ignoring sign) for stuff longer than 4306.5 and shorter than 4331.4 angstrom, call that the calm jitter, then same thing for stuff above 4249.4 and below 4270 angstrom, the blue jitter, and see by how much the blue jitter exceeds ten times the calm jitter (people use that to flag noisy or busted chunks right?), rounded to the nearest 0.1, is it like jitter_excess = -4.5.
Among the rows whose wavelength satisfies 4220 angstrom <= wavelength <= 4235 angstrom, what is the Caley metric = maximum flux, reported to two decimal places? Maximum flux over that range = 13.93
